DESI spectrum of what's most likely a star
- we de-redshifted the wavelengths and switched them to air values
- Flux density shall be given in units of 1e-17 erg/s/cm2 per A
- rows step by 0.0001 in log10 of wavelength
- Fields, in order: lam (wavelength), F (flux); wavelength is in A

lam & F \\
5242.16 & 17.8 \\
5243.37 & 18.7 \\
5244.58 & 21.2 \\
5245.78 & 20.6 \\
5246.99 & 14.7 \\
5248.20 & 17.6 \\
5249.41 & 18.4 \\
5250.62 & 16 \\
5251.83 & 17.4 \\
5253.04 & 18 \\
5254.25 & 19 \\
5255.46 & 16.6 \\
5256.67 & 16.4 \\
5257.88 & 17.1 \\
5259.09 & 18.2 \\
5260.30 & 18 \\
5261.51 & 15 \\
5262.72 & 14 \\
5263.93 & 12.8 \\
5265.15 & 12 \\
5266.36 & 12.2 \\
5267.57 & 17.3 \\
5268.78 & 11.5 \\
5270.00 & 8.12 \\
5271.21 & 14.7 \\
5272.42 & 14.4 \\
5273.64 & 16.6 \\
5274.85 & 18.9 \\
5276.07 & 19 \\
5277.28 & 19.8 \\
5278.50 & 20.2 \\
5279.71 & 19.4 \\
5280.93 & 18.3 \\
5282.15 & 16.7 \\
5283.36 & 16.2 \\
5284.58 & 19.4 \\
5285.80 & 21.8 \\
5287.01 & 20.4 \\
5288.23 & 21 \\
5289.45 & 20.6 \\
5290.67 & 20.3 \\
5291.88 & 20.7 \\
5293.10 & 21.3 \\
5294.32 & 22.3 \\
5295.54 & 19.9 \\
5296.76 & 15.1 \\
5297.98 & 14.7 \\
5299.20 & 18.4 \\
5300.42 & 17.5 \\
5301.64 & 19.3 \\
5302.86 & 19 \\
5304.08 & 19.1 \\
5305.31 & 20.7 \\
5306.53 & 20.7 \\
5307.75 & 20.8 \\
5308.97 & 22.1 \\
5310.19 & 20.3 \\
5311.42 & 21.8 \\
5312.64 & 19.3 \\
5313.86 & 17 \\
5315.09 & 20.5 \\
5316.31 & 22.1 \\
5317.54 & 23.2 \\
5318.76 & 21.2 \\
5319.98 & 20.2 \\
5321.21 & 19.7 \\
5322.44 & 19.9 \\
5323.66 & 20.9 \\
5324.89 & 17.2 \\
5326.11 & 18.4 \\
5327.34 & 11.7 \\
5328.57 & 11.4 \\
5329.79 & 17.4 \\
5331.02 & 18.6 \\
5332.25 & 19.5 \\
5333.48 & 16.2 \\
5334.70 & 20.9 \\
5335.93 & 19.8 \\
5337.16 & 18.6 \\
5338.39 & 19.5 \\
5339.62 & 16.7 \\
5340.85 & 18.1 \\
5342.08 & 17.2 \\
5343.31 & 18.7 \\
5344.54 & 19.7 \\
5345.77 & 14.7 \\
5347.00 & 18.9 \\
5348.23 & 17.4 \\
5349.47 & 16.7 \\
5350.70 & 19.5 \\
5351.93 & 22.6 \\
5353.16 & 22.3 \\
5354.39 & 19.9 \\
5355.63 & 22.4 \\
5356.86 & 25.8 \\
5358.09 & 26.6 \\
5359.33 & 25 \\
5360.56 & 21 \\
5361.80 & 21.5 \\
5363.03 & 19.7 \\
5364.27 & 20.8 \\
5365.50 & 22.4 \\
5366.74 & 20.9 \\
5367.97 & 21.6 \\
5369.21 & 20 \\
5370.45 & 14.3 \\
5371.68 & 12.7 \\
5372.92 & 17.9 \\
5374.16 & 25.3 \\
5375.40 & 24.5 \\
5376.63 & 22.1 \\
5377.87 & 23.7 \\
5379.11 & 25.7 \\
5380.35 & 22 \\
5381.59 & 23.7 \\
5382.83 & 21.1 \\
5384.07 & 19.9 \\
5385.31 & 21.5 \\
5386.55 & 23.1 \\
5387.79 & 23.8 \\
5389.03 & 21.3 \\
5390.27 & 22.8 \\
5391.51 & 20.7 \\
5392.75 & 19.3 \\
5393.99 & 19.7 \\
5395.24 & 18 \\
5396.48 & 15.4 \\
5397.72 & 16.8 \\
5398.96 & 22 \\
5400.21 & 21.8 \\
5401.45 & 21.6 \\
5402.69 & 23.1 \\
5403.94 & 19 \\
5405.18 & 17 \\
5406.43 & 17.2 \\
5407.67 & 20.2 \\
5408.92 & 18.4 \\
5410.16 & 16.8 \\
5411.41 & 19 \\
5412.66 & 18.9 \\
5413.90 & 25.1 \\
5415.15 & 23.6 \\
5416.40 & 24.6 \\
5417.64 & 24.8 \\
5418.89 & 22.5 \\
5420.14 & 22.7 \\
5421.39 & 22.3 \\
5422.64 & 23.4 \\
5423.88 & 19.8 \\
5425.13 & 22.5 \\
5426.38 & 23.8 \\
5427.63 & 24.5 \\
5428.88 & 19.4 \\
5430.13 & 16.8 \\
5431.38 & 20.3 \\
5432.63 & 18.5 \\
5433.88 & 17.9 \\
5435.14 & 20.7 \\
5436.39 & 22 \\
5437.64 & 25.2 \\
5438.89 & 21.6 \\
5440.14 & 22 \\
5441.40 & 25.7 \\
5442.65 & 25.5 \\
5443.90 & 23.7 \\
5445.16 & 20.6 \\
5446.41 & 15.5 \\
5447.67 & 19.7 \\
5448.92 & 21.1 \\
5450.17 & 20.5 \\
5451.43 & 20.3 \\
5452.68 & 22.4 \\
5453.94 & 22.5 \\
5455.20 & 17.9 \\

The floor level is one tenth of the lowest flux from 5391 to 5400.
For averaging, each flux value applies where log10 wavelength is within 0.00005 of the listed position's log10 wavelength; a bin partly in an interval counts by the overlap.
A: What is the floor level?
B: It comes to 1.54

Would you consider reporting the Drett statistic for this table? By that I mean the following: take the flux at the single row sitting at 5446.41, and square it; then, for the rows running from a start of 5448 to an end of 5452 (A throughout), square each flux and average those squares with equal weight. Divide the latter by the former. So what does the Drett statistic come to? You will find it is 1.8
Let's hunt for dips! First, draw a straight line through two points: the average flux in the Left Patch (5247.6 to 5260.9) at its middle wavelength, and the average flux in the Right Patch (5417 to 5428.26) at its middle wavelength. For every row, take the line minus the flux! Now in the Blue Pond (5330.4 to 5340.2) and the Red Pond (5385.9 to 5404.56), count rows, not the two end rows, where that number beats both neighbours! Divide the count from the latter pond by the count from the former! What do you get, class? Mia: 2.0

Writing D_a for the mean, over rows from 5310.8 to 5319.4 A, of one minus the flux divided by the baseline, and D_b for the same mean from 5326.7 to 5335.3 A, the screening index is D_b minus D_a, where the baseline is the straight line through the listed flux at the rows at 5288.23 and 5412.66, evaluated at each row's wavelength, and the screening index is 0.2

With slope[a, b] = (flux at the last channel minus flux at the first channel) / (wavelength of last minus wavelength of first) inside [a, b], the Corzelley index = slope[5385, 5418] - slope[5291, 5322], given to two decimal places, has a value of 0.14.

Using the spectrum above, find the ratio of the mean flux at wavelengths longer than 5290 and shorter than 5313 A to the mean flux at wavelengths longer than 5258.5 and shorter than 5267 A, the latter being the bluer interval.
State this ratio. 1.35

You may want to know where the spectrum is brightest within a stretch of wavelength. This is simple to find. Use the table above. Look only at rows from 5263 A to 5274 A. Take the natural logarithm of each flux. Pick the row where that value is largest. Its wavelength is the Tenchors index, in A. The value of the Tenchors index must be 5267.57 A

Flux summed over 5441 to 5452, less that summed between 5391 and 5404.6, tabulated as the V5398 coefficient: -25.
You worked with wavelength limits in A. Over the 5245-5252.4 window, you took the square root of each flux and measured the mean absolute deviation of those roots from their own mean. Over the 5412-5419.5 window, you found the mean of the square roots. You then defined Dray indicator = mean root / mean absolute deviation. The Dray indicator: 28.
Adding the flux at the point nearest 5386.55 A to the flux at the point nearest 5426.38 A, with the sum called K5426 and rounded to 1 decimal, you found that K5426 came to 46.9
